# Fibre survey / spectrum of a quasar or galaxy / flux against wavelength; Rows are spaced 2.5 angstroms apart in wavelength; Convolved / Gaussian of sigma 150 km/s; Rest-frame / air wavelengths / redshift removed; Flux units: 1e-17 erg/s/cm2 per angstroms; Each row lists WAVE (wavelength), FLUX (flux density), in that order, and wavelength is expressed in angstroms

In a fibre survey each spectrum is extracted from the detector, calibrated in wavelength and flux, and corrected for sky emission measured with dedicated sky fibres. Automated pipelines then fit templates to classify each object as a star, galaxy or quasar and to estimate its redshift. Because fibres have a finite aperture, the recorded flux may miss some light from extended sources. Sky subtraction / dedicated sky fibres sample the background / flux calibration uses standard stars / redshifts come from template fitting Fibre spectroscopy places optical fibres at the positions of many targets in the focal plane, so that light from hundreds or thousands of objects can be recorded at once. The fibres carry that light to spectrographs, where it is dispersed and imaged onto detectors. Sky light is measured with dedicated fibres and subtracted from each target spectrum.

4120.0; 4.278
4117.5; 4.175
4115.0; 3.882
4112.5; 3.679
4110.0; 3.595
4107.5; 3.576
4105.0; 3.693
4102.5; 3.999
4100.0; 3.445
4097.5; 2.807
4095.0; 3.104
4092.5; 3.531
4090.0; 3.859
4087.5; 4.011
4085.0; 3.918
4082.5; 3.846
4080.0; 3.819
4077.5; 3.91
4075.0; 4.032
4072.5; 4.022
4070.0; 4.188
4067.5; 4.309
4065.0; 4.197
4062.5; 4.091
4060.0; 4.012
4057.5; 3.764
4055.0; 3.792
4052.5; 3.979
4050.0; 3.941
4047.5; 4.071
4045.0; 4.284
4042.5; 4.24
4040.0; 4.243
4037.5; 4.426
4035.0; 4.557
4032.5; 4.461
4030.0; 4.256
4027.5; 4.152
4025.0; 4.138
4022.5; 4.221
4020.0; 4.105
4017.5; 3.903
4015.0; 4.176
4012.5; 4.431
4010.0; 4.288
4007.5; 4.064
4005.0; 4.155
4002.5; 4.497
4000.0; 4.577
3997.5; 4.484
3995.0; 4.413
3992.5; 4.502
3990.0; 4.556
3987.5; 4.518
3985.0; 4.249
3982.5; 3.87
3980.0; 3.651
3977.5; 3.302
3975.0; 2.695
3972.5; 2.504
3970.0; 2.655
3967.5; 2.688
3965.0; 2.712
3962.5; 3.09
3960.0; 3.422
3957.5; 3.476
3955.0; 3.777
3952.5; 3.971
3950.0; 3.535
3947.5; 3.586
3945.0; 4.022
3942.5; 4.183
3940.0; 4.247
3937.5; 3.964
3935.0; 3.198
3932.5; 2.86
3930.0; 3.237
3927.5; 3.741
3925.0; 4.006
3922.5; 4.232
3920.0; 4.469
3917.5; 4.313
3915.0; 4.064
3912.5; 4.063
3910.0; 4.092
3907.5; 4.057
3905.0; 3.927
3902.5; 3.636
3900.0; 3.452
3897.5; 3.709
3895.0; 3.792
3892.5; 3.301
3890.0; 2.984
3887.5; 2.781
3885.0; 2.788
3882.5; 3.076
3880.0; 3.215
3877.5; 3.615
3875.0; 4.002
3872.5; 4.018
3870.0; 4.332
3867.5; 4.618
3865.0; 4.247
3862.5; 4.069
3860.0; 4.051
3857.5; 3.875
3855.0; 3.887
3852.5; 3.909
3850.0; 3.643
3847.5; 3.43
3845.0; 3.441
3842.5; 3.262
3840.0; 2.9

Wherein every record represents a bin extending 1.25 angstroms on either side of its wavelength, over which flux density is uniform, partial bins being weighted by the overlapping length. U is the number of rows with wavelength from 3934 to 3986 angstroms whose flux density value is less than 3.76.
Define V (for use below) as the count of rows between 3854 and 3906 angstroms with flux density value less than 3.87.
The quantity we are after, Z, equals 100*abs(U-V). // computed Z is 200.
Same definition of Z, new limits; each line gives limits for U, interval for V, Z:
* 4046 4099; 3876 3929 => 900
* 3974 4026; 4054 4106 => 700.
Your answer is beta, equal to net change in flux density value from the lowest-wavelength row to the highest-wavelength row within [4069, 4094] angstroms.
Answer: -0.7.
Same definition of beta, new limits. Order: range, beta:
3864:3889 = -1.5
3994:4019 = -0.5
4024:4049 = -0.1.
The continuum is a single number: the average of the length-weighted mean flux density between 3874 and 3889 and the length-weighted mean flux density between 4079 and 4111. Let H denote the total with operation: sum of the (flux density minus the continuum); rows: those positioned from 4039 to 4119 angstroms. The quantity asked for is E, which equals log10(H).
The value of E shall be 1.2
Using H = 14.3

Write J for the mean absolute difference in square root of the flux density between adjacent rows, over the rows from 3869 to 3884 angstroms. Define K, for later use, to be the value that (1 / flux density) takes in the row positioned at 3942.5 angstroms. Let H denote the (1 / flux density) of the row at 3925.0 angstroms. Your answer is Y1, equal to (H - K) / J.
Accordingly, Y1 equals 0.2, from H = 0.250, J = 0.065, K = 0.239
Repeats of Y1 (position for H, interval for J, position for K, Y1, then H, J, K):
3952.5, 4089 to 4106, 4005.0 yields 0.1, 0.252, 0.115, 0.241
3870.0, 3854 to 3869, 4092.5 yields -1.4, 0.231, 0.037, 0.283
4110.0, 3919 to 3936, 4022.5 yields 0.5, 0.278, 0.087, 0.237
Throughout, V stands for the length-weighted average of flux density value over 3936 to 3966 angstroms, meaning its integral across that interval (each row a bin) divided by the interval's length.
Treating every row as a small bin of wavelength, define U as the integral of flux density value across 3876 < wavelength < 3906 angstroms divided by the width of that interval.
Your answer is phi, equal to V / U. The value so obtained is 1.09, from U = 3.4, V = 3.67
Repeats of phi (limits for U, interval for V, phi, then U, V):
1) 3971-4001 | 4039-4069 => 1.04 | 3.9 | 4.08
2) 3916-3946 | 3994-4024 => 1.10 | 3.9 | 4.27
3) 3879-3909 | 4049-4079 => 1.18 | 3.4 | 4.02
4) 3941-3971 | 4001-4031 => 1.22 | 3.4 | 4.20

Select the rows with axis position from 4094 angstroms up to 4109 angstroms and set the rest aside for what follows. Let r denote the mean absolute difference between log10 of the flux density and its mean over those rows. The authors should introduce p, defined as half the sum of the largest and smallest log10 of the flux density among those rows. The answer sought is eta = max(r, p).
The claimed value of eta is 0.525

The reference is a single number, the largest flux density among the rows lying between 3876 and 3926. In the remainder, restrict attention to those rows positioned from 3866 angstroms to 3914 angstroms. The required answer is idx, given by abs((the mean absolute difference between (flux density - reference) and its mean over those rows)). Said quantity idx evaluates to 0.4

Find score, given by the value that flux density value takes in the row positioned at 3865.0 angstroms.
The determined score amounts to 4.247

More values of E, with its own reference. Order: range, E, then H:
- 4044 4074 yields 0.9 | 7.5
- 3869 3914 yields 0.5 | 3.1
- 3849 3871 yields 0.8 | 5.8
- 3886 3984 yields 0.7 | 5.5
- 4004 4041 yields 1.1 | 12.1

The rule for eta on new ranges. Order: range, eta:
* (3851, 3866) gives 0.608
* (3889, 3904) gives 0.527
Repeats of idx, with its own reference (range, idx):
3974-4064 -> 0.3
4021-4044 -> 0.1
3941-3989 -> 0.5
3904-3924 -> 0.1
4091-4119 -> 0.3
